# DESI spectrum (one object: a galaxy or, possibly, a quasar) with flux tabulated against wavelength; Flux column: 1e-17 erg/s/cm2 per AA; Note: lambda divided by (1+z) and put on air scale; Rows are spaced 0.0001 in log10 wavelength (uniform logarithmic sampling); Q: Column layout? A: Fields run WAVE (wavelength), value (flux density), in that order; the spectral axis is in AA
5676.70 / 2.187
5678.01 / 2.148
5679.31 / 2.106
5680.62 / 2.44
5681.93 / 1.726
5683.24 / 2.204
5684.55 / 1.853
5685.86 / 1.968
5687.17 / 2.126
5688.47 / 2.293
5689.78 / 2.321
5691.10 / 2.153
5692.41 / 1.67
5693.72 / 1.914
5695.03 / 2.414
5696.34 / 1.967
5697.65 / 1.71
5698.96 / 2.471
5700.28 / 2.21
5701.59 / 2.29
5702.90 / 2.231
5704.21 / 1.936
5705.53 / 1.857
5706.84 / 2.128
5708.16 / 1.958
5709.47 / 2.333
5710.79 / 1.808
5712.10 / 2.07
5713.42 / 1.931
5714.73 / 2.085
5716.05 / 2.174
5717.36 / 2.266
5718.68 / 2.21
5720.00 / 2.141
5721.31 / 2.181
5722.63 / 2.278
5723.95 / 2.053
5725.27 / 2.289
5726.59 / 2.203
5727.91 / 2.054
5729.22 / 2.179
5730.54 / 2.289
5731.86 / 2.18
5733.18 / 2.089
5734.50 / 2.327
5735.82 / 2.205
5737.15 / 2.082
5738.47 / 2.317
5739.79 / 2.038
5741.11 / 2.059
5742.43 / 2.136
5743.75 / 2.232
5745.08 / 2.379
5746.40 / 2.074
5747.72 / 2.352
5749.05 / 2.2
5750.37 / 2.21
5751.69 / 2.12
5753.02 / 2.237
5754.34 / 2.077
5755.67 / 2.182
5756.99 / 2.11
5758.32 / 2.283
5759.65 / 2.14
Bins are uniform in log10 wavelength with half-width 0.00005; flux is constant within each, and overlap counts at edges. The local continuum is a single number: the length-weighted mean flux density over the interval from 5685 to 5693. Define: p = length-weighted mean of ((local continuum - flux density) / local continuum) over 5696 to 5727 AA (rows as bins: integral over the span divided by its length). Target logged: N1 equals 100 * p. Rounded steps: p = -0.01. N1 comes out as -1.5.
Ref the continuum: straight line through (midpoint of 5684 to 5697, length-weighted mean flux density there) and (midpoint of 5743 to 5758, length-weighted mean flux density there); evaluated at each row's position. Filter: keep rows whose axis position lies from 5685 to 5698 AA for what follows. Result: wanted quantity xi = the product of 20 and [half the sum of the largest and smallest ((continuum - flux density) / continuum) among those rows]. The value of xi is 0.34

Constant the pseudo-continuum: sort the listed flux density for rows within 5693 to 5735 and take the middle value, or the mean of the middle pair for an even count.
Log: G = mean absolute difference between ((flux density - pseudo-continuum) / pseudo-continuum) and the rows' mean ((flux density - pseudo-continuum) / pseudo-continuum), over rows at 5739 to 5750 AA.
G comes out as 0.05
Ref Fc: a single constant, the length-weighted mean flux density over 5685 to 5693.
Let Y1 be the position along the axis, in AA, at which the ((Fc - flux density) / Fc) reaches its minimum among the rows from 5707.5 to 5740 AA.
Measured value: 5709.47 AA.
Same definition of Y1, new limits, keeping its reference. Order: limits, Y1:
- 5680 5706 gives 5698.96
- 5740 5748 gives 5745.08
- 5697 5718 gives 5698.96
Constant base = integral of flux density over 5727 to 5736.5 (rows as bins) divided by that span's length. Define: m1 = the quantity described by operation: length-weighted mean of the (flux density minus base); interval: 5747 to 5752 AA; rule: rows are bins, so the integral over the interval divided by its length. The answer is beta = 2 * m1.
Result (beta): 0.07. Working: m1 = 0.04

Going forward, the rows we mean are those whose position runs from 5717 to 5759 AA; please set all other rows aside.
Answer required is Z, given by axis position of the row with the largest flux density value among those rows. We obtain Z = 5745.08 AA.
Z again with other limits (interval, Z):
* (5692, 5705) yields 5698.96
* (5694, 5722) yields 5698.96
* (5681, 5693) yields 5689.78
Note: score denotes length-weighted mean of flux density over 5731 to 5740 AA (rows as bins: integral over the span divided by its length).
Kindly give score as 2.18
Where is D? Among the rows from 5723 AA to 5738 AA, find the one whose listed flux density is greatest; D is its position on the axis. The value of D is 5734.50 AA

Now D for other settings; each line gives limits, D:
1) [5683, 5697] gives 5695.03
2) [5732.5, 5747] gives 5745.08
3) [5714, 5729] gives 5725.27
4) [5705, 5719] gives 5709.47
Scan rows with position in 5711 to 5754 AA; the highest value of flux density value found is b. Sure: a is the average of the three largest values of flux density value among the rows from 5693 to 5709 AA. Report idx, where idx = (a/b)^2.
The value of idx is 1.01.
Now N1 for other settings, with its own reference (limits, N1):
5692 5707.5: 0.6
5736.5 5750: -4.9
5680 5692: -1.2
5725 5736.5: -5.4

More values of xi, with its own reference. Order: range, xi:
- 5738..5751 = -0.24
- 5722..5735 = -0.30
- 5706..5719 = 0.39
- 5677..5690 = -0.32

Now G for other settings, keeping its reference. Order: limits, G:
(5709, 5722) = 0.05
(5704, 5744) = 0.05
